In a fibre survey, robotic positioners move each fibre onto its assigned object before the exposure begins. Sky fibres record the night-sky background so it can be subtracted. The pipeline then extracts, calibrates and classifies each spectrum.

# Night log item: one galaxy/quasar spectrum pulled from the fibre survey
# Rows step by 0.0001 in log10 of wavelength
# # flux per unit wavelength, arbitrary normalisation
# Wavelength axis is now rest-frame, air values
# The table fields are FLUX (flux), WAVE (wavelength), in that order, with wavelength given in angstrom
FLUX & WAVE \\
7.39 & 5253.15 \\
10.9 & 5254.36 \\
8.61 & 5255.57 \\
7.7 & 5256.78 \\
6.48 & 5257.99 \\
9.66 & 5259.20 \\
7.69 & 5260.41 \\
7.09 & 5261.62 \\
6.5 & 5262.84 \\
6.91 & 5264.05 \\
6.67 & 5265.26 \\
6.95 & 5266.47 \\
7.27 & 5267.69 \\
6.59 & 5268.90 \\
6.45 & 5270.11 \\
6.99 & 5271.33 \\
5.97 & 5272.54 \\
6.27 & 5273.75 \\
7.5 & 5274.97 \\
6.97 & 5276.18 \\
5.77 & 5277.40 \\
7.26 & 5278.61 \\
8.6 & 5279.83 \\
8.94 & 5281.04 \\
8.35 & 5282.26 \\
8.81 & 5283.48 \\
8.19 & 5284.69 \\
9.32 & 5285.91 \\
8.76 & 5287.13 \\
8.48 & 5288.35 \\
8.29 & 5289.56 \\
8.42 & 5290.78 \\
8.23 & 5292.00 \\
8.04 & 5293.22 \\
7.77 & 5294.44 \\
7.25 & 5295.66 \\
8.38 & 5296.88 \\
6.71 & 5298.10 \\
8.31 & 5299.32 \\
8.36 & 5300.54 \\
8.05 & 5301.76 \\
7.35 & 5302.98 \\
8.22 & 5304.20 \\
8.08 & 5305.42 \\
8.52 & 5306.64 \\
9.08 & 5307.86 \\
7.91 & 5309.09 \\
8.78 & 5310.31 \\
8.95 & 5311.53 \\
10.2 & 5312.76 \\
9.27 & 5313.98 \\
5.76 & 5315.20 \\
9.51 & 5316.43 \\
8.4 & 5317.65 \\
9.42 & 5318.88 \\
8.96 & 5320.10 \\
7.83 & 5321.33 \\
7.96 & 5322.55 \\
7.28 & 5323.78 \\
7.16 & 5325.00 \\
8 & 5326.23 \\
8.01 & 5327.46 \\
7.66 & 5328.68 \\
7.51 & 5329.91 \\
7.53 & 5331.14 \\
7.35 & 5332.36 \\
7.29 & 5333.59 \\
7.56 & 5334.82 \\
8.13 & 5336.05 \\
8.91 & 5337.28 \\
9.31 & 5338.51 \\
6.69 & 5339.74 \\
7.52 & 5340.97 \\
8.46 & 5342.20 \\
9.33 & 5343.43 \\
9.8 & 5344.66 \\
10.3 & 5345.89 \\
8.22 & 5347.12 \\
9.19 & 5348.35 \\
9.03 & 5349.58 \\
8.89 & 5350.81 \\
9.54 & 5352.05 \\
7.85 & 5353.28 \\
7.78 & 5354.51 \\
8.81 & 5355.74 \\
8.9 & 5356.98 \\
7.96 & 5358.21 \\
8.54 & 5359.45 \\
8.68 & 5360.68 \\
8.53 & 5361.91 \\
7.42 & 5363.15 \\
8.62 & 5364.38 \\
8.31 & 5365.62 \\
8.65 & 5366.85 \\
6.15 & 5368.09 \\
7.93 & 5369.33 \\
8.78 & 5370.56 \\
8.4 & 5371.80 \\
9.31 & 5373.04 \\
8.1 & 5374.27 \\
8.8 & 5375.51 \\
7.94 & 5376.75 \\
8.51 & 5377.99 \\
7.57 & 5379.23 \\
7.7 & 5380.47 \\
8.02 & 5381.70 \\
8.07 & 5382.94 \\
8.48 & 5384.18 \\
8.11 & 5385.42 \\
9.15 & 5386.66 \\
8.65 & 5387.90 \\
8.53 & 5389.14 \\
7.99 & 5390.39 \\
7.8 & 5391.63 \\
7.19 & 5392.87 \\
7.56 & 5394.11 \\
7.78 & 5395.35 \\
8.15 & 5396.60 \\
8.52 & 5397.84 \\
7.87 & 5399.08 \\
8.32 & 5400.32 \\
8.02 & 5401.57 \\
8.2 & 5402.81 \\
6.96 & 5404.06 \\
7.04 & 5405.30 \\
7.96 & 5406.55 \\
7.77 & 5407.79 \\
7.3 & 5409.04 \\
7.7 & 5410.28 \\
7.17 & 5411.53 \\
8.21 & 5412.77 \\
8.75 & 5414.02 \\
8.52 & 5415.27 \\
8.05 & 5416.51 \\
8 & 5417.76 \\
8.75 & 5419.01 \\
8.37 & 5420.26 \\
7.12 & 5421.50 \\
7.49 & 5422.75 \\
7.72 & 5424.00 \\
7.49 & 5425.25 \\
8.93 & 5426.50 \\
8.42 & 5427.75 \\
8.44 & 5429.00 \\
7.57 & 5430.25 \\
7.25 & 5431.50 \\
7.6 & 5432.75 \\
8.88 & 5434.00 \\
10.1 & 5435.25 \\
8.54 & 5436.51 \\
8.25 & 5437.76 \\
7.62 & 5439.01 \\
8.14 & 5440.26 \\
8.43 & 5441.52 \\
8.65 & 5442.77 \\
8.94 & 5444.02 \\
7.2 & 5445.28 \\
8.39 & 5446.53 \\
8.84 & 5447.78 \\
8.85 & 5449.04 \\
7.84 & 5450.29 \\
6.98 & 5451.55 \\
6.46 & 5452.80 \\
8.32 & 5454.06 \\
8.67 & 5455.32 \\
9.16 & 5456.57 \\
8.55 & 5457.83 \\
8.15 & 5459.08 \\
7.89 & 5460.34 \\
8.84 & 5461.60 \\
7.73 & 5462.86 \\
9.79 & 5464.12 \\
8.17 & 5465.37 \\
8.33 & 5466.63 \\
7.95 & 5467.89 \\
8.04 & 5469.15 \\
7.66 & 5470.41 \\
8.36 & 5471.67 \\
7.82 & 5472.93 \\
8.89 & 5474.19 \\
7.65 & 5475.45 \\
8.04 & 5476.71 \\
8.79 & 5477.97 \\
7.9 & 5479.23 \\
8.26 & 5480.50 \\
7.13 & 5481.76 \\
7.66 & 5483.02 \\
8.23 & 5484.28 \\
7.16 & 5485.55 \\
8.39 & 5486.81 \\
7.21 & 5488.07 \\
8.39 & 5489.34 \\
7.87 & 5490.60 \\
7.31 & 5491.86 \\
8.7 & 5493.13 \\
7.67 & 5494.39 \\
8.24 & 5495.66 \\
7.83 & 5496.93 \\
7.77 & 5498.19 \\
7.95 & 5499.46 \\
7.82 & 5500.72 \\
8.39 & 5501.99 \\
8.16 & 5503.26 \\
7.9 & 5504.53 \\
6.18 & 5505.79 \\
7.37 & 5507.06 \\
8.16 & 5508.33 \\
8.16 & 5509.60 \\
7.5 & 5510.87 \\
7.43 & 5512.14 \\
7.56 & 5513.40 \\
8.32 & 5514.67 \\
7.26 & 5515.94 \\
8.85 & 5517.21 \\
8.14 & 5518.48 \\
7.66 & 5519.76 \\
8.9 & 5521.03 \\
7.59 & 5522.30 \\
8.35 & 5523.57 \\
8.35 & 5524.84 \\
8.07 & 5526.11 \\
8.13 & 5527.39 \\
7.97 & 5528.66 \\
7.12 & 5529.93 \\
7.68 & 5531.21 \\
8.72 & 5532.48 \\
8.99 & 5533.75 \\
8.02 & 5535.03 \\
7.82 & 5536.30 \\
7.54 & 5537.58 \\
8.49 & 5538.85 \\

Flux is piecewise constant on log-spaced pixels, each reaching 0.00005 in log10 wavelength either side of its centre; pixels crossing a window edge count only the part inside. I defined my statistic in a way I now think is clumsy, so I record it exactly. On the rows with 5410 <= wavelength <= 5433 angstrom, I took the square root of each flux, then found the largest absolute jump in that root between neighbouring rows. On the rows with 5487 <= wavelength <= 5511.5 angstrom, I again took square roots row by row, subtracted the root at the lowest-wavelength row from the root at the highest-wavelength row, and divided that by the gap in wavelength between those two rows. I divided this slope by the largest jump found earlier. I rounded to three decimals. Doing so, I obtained 0.009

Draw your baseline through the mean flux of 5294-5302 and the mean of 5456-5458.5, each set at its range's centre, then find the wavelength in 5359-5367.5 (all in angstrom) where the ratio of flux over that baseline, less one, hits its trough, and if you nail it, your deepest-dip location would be 5363.15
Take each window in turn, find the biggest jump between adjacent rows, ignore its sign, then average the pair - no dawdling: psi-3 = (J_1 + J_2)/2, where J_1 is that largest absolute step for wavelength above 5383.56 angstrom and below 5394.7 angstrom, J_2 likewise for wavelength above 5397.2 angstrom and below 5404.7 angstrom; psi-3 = 1.14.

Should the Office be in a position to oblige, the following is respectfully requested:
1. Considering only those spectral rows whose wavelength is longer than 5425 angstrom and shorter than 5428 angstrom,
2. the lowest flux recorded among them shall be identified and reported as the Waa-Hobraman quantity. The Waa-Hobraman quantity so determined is 7.49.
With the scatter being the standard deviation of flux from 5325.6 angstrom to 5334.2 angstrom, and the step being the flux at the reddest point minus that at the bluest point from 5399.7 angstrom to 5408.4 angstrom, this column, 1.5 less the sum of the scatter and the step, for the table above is 1.8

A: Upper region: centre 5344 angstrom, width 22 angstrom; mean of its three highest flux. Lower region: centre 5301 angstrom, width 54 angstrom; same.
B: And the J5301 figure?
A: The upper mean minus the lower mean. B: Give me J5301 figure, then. 0.17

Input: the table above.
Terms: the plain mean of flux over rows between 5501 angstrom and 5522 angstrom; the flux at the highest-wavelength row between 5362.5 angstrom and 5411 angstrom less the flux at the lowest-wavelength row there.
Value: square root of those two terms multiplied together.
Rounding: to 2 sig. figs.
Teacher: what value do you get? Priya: 1.5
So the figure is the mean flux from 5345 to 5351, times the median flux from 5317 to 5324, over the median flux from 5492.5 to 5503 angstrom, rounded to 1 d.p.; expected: 9.5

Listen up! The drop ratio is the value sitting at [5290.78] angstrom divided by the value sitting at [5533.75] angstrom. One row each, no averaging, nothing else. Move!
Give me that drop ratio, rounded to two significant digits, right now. 0.94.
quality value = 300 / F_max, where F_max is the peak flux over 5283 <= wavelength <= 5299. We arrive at 32.2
